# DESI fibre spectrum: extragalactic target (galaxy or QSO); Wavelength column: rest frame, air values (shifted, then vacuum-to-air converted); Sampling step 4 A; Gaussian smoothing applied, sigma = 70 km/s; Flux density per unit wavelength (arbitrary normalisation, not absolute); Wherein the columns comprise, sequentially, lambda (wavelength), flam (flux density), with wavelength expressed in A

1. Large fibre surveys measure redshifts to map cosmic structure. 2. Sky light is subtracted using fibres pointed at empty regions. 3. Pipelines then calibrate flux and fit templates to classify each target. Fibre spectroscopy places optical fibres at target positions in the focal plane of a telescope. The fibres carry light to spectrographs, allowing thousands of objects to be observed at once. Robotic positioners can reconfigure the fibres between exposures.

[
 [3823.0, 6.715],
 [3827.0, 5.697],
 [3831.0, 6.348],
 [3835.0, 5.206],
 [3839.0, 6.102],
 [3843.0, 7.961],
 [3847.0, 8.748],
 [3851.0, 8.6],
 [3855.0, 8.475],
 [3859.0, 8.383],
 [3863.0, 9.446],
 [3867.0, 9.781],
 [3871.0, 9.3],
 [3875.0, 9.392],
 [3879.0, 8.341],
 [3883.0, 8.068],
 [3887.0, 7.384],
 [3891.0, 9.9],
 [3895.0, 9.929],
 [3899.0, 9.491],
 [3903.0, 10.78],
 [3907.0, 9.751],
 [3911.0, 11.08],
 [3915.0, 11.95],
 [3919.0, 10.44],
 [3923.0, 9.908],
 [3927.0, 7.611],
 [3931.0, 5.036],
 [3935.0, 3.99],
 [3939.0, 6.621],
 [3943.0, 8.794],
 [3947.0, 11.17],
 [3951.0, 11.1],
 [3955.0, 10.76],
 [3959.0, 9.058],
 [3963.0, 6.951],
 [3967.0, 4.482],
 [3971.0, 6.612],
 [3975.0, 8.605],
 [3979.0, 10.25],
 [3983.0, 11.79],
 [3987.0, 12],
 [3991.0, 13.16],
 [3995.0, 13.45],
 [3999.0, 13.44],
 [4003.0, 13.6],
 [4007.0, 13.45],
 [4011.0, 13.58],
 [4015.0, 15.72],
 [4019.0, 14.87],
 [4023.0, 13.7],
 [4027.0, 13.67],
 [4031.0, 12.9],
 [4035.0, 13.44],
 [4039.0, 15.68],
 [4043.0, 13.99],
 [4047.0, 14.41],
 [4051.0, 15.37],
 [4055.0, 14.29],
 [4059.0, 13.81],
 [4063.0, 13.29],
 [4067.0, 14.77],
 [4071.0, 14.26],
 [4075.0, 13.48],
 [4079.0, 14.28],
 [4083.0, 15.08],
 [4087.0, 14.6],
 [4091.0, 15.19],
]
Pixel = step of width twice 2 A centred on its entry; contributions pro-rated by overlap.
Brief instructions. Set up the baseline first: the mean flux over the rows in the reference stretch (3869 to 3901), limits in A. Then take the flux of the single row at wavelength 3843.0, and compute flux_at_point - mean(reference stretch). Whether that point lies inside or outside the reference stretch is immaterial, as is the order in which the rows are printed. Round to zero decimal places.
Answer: -1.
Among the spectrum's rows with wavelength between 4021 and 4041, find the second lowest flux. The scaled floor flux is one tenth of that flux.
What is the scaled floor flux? 1.3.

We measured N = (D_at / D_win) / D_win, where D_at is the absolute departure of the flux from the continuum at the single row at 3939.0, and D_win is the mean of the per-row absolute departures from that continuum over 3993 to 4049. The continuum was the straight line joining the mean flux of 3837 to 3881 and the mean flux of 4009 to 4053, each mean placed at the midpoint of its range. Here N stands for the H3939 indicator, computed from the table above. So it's 10.5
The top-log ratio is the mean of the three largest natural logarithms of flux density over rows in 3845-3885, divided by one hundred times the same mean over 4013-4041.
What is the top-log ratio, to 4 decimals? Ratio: 0.0082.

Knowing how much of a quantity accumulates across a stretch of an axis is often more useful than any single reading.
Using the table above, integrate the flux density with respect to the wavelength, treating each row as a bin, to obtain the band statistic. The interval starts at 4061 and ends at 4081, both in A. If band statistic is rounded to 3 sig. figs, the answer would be 280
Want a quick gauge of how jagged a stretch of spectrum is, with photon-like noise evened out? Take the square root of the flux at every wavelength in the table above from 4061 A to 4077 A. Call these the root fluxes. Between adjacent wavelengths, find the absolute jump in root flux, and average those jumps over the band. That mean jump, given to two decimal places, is 0.12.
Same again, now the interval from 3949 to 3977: 0.34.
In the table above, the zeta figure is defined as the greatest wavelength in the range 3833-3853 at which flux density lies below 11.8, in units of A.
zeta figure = 3851.0 A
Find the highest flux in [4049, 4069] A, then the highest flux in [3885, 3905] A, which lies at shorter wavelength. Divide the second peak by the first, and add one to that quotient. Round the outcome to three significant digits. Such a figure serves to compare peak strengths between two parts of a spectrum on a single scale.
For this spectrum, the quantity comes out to 1.70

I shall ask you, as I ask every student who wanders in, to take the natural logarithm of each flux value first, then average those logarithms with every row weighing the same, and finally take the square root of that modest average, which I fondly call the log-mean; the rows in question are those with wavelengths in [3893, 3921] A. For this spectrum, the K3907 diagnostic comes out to 1.53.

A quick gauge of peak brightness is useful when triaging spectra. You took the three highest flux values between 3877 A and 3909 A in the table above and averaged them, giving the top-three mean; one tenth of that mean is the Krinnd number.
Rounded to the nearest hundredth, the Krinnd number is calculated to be 1.02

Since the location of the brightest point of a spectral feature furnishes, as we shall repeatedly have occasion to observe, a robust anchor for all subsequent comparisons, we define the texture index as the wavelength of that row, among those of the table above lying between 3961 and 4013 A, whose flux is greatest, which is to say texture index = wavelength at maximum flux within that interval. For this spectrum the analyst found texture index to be 4003.0 A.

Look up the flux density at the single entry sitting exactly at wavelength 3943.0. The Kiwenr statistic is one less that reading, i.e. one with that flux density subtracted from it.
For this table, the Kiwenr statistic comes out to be -7.8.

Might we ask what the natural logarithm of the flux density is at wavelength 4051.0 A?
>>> 2.7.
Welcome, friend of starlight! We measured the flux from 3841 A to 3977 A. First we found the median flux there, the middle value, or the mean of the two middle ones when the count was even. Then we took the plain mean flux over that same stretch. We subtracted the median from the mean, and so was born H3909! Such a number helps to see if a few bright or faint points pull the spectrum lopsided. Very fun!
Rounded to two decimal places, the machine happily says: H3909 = -0.16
